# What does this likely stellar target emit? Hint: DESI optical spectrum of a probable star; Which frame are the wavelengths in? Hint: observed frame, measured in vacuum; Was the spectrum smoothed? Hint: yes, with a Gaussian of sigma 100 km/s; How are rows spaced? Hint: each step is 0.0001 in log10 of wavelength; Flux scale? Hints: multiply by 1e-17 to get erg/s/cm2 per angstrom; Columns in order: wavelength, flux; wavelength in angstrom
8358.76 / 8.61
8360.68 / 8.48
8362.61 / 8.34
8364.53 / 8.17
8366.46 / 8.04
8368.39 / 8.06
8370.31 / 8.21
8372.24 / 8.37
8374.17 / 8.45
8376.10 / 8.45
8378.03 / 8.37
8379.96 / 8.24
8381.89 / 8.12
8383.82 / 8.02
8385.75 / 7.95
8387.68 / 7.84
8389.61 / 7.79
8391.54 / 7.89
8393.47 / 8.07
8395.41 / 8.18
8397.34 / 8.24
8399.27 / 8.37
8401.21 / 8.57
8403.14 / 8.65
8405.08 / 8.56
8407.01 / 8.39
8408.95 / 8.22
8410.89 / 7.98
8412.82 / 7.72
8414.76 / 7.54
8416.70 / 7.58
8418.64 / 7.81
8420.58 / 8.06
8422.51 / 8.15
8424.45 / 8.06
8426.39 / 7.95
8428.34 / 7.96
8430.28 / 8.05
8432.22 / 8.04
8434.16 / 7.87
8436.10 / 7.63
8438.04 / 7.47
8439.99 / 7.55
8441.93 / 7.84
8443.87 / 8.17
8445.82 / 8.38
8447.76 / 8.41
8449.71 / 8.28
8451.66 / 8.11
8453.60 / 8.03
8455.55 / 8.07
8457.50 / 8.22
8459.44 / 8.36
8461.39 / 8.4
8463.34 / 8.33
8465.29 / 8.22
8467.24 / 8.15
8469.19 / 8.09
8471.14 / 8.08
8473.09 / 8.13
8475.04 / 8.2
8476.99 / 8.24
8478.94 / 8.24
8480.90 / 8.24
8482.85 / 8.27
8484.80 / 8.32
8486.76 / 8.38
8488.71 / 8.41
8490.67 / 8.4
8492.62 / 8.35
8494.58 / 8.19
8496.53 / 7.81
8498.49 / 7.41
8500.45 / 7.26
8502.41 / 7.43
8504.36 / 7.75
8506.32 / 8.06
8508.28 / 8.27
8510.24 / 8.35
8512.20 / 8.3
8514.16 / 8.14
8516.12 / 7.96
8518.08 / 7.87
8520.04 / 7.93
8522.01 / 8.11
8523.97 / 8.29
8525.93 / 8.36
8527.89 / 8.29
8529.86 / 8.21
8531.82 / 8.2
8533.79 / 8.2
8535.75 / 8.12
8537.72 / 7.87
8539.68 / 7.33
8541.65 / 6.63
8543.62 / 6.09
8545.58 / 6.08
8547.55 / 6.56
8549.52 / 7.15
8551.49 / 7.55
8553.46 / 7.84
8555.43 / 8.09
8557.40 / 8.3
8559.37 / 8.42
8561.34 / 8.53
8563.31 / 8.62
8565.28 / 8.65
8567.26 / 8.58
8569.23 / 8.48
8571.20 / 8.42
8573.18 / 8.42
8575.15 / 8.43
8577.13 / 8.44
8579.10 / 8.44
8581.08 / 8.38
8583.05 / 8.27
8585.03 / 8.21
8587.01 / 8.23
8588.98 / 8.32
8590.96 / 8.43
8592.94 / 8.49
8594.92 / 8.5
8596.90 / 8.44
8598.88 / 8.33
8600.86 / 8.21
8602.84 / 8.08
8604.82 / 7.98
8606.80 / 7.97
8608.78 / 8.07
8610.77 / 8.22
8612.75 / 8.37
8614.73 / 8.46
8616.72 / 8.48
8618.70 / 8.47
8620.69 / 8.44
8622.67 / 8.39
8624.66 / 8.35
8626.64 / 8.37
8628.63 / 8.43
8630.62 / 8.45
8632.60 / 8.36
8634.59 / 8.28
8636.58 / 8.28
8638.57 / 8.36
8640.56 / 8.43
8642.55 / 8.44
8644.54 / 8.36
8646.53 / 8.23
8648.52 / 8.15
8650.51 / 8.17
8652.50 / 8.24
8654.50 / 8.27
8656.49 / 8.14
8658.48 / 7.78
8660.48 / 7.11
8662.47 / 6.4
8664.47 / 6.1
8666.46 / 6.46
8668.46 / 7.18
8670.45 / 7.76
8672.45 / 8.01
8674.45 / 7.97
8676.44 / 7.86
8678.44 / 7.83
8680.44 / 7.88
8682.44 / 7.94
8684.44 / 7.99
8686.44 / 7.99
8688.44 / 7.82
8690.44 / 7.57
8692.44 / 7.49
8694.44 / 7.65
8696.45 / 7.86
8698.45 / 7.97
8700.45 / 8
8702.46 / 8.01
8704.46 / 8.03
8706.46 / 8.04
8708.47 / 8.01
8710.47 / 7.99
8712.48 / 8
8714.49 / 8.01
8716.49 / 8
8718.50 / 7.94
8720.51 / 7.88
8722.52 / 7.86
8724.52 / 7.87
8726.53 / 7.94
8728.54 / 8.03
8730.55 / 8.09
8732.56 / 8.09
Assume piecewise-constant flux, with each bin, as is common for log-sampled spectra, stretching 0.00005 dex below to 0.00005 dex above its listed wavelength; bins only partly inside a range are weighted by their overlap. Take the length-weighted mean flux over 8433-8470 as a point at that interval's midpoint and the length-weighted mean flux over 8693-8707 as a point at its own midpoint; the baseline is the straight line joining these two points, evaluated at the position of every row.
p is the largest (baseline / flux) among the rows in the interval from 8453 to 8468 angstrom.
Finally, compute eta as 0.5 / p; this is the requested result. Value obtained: 0.497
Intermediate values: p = 1.01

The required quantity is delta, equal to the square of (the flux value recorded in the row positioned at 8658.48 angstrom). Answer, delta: 60.5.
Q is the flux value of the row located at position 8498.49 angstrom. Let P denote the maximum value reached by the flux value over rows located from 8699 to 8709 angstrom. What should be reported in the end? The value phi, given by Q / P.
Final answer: 0.922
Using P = 8.04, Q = 7.41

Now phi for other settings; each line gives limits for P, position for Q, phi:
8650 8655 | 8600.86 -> 0.993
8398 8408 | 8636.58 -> 0.957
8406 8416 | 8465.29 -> 0.980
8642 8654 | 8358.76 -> 1.020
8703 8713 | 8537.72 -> 0.979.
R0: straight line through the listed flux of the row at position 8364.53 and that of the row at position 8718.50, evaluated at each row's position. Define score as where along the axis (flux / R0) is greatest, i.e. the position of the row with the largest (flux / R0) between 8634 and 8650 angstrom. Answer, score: 8642.55 angstrom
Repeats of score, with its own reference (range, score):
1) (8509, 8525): 8510.24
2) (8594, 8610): 8594.92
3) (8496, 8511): 8510.24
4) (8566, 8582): 8567.26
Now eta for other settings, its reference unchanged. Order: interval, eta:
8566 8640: 0.499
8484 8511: 0.451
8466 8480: 0.501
